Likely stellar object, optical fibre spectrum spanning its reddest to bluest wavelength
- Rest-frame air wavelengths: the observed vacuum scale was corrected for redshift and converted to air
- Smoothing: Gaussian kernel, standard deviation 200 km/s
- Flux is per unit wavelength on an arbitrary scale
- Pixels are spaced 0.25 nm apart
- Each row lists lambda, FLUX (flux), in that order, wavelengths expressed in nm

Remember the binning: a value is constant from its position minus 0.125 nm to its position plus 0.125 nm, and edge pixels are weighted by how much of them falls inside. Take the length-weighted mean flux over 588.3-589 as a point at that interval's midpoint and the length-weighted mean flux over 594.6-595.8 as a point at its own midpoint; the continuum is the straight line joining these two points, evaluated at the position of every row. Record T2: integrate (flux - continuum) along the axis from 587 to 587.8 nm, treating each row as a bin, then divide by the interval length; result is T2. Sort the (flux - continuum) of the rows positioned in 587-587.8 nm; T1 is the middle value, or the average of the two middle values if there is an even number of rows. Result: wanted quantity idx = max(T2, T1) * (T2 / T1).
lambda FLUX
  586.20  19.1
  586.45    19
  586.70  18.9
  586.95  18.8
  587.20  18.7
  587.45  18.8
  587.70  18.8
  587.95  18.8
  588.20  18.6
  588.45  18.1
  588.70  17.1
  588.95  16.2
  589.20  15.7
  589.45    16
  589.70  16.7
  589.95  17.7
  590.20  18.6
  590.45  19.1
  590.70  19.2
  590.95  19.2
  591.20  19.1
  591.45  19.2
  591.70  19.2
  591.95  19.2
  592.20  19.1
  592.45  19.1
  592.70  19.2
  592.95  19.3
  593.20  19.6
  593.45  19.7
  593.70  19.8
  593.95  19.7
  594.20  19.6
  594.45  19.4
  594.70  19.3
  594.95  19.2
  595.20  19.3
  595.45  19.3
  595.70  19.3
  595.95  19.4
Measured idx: 1.87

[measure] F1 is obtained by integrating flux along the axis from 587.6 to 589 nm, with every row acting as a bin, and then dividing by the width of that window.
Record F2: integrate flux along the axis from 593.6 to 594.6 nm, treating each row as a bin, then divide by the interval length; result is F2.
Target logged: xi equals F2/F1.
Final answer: 1.09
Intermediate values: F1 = 18.0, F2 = 19.6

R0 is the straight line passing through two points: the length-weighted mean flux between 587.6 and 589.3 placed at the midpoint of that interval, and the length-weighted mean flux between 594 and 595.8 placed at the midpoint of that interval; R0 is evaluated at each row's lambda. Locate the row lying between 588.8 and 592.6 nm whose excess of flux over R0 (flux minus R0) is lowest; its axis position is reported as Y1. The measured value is 589.20 nm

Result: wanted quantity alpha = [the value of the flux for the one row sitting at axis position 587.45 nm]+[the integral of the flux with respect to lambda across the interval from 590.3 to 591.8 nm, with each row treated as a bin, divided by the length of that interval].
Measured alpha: 38.0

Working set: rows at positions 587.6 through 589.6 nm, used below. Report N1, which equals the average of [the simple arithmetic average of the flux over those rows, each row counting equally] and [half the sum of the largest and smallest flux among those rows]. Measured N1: 17.3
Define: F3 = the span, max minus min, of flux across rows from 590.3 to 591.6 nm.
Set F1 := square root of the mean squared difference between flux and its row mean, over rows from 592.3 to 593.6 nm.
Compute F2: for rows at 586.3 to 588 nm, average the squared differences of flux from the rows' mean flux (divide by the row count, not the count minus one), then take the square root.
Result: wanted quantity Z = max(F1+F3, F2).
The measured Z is 0.3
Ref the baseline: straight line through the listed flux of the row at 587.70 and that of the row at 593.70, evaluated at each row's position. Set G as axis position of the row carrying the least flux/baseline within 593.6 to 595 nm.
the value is 594.95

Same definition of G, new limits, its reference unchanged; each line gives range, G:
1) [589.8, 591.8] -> 589.95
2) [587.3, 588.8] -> 588.70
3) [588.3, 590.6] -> 589.20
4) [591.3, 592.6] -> 592.45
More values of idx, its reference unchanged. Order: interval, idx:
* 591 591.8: 1.06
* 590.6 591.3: 1.18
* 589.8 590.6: 0.68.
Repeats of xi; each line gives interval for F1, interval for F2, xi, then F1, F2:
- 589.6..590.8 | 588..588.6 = 1.00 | 18.3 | 18.4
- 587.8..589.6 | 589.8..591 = 1.08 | 17.2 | 18.7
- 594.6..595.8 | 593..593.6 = 1.02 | 19.3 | 19.6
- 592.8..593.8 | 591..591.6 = 0.98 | 19.6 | 19.2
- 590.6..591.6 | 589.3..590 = 0.87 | 19.2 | 16.7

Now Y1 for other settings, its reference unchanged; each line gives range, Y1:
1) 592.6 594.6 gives 594.45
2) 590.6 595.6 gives 595.45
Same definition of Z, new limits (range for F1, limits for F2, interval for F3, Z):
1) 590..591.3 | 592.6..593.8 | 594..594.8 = 0.5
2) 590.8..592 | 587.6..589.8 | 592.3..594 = 1.2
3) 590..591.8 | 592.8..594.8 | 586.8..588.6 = 0.9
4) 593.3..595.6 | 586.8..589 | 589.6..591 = 2.7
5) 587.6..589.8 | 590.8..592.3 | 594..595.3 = 1.6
